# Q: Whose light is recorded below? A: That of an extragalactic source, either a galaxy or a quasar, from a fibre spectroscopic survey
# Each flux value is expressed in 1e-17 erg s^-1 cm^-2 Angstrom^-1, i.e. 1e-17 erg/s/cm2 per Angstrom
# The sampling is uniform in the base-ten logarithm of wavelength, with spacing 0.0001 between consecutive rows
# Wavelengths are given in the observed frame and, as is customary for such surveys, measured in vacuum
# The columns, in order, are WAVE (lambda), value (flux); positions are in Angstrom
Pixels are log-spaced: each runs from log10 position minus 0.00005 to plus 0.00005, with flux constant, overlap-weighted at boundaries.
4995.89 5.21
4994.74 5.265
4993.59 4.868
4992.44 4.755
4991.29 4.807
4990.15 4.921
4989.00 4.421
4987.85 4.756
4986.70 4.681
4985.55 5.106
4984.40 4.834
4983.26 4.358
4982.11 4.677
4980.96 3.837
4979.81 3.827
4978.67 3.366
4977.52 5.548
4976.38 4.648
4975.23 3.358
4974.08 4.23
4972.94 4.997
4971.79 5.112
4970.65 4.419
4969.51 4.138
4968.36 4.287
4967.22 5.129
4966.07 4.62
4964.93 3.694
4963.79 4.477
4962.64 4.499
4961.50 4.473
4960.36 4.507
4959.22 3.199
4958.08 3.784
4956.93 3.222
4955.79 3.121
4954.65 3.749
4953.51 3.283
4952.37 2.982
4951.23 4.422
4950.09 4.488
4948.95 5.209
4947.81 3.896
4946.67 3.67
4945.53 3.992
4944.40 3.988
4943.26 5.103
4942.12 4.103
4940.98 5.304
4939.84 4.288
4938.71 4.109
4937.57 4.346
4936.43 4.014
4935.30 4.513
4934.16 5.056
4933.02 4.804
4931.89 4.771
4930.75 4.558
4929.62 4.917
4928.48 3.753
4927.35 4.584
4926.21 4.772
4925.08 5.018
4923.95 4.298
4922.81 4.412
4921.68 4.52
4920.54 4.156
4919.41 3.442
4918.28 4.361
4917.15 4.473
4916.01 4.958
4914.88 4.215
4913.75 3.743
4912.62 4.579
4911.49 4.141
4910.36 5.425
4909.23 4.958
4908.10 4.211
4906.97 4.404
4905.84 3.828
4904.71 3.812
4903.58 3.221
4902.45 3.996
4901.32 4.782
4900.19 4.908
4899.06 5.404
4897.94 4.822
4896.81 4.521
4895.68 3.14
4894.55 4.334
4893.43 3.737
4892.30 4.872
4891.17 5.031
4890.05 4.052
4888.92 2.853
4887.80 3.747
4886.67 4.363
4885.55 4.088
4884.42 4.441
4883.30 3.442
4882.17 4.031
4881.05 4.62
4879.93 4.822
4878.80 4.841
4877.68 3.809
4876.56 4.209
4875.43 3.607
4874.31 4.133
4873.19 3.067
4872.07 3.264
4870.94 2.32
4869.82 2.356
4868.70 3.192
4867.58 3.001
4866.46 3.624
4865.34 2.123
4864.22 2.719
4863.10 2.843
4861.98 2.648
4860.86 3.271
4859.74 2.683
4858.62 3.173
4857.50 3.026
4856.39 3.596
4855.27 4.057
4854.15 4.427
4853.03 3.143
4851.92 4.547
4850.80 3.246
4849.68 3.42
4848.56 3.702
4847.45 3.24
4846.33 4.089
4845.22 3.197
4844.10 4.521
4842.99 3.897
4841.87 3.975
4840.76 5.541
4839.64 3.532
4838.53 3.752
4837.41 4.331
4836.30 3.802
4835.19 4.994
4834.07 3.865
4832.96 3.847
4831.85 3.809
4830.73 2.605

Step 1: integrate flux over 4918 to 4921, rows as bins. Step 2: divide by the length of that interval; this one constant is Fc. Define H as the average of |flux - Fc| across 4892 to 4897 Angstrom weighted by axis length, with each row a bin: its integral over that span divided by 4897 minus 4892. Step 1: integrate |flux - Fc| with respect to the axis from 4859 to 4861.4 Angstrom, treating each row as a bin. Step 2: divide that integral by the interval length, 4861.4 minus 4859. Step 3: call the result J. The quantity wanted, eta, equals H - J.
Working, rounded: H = 0.56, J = 0.96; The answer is -0.40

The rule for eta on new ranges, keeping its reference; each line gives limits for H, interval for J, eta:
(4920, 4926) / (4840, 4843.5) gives -0.01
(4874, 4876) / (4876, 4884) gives -0.22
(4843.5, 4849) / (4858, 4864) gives -0.55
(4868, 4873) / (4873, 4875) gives 0.68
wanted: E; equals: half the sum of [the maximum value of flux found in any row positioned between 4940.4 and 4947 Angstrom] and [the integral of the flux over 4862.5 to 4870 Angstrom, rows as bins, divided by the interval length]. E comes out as 4.08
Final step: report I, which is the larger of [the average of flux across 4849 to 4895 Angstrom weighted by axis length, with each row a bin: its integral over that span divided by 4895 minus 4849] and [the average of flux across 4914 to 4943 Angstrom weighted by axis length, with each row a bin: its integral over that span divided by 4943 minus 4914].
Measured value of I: 4.5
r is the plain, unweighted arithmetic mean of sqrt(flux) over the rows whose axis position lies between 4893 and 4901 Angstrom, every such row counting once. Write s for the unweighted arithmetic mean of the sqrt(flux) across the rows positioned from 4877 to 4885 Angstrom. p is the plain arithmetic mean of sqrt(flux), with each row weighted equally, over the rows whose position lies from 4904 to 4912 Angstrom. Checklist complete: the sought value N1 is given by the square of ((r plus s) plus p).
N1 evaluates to 39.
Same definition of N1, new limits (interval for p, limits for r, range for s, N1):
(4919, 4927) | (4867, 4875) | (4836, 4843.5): 34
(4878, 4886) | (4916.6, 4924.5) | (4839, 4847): 38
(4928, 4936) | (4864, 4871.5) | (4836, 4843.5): 34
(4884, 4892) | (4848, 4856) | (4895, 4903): 37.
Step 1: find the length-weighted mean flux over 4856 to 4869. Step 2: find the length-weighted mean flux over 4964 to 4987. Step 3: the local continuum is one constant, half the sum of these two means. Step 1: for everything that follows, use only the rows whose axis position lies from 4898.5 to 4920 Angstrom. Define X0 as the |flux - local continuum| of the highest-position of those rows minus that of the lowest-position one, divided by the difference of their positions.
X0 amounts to -0.07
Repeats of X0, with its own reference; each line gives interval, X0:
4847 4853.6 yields 0.02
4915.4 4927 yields -0.02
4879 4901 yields 0.00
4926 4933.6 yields 0.00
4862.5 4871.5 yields 0.07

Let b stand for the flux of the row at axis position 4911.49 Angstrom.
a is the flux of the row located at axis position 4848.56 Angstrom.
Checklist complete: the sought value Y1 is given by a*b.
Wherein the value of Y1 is 15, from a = 3.702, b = 4.141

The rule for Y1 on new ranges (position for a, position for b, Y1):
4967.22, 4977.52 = 28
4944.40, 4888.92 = 11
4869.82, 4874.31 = 10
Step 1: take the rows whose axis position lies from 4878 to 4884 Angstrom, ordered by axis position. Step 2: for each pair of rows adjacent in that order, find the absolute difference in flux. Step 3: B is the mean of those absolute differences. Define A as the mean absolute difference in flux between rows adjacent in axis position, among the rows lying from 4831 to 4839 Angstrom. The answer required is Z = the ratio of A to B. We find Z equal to 1.7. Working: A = 0.58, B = 0.35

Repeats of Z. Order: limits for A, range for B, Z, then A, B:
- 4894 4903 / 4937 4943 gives 1.1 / 0.70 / 0.66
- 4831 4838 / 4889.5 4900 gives 0.7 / 0.58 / 0.79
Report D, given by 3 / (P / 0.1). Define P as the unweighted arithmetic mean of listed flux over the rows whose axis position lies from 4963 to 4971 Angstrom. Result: 0.068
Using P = 4.39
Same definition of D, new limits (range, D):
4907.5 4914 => 0.067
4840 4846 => 0.071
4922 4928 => 0.065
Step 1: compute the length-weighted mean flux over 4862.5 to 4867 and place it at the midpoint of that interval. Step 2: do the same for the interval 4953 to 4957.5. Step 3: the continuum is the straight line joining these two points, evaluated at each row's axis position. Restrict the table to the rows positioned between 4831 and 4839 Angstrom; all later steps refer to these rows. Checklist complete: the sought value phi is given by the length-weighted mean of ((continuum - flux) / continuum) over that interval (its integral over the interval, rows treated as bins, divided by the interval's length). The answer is -0.51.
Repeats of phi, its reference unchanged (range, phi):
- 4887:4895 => -0.38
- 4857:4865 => -0.03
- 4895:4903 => -0.49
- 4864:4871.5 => 0.03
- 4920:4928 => -0.43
